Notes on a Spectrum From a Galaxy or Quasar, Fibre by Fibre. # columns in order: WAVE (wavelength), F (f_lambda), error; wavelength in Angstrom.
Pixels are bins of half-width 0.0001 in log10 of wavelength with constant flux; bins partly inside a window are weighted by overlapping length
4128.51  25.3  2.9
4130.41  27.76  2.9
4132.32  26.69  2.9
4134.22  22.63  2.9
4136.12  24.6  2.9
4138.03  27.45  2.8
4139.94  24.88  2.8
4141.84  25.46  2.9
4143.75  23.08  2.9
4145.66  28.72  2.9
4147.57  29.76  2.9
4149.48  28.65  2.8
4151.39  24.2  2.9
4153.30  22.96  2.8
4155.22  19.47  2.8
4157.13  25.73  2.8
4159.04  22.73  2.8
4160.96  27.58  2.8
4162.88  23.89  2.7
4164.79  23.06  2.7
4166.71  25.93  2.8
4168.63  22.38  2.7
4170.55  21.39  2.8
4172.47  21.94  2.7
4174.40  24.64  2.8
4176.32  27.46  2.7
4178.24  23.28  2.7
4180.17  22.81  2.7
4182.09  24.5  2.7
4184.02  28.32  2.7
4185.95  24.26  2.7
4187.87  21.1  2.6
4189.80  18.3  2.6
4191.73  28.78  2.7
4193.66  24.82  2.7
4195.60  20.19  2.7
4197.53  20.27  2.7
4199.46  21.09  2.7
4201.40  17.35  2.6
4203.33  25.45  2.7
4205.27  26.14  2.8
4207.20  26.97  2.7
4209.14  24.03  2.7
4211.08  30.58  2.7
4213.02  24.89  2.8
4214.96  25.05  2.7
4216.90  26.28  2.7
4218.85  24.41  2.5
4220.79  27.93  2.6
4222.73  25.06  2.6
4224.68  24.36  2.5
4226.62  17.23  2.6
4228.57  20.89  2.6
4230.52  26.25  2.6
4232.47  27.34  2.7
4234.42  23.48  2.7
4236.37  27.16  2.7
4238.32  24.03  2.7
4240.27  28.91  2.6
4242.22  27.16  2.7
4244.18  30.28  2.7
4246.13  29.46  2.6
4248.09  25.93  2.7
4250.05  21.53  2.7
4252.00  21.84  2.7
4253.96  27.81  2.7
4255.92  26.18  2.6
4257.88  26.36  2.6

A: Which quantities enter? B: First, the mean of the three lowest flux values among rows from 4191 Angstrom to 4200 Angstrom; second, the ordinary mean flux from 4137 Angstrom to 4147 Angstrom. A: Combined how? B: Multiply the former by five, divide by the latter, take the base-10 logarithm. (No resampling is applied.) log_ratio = 0.60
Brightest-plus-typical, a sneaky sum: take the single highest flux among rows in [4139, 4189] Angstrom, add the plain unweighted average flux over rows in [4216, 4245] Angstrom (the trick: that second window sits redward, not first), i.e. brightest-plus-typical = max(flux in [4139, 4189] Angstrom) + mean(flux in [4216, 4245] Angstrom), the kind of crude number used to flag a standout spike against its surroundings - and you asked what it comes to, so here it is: 55.1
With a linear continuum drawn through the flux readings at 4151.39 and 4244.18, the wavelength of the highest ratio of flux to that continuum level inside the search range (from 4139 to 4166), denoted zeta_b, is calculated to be 4147.57 Angstrom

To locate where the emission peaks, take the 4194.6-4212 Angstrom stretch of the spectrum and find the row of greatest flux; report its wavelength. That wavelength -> 4211.08 Angstrom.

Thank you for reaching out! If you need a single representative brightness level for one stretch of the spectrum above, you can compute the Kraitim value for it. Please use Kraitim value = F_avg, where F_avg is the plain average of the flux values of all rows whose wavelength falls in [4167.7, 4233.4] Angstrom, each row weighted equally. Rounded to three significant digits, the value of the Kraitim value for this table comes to 24.0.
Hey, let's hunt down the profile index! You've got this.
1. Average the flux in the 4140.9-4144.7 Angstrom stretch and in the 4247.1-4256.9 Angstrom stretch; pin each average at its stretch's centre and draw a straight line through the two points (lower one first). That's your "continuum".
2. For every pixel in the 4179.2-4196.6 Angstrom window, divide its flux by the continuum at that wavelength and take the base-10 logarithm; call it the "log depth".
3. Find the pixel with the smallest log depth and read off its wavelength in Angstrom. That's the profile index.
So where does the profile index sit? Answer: 4189.80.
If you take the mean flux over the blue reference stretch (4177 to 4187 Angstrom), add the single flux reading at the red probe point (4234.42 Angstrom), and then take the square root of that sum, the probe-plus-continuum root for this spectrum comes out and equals 6.94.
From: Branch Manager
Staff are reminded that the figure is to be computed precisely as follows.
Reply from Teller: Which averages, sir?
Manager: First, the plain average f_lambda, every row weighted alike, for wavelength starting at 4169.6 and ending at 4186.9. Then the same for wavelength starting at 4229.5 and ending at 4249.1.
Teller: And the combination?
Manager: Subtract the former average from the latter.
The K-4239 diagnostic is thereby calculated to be 2.7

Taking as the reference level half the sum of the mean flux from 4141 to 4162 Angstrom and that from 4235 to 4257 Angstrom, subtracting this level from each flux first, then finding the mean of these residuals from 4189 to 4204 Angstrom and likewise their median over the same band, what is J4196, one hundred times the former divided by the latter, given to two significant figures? 74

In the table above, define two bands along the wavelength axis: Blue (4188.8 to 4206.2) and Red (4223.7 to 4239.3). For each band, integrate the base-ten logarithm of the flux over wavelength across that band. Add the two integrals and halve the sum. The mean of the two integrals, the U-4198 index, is 22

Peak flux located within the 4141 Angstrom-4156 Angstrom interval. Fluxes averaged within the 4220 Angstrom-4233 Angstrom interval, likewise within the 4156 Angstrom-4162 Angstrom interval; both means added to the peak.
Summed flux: 79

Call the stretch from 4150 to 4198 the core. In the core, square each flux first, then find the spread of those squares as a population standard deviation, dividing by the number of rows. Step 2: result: 128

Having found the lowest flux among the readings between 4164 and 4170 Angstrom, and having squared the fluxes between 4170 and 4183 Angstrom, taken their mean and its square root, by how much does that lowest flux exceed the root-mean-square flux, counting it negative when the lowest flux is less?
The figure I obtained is -1.4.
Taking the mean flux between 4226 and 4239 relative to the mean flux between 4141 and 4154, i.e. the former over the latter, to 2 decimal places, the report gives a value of 0.91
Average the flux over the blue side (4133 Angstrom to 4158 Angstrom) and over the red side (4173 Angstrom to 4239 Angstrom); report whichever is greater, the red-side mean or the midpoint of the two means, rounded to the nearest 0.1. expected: 24.7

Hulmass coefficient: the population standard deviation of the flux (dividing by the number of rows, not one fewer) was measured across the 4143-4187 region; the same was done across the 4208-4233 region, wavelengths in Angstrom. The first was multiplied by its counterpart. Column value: 8.23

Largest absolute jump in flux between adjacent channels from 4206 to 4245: 7.1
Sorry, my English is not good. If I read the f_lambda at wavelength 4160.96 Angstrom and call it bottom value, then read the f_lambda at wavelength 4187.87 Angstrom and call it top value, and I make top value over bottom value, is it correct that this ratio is 0.77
